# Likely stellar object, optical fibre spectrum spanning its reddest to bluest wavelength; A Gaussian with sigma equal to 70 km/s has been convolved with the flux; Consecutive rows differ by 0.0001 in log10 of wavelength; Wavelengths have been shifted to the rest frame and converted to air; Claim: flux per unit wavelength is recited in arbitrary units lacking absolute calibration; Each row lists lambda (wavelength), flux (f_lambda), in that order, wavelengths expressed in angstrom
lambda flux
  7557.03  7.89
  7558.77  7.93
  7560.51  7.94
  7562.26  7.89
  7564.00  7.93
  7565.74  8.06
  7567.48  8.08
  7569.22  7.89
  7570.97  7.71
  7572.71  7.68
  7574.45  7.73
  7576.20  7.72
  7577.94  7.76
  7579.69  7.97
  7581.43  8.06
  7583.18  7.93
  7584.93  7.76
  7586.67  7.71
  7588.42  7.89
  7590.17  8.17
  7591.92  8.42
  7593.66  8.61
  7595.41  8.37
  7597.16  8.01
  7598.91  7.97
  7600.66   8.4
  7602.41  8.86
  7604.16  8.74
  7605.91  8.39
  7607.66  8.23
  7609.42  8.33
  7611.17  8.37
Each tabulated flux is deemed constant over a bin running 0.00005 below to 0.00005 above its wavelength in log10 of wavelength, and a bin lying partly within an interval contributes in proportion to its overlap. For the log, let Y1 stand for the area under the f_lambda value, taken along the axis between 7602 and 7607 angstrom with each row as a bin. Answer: 43.2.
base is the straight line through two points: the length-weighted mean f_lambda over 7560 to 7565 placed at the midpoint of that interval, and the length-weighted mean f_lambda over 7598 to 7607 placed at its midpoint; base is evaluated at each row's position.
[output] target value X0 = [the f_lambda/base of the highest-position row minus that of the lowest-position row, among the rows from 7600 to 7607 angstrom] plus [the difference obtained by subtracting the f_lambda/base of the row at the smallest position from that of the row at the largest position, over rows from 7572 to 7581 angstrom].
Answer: 0.01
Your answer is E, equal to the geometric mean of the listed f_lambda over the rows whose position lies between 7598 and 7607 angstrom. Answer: 8.47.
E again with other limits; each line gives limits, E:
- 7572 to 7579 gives 7.72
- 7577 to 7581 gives 7.86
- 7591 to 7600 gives 8.27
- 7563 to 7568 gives 8.02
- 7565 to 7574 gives 7.88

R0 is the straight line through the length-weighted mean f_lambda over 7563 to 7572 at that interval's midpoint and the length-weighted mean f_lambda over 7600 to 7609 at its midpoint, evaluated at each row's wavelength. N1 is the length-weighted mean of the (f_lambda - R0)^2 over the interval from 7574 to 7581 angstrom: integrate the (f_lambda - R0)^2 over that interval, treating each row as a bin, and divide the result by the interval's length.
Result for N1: 0.084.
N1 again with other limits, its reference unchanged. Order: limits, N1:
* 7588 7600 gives 0.081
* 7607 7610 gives 0.089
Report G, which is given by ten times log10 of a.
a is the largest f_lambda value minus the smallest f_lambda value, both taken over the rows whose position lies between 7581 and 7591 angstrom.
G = -3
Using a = 0.46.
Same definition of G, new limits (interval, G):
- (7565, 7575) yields -4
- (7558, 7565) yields -13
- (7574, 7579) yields -14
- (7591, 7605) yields -1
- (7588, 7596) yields -1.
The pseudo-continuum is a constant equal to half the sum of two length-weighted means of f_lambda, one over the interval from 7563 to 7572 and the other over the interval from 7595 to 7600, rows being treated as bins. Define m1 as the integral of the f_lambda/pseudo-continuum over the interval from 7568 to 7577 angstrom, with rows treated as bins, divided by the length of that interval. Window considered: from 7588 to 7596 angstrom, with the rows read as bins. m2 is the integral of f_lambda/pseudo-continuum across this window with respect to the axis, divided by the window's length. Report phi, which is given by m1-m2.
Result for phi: -0.07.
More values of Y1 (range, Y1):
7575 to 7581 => 47.0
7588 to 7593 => 41.0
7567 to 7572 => 39.4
